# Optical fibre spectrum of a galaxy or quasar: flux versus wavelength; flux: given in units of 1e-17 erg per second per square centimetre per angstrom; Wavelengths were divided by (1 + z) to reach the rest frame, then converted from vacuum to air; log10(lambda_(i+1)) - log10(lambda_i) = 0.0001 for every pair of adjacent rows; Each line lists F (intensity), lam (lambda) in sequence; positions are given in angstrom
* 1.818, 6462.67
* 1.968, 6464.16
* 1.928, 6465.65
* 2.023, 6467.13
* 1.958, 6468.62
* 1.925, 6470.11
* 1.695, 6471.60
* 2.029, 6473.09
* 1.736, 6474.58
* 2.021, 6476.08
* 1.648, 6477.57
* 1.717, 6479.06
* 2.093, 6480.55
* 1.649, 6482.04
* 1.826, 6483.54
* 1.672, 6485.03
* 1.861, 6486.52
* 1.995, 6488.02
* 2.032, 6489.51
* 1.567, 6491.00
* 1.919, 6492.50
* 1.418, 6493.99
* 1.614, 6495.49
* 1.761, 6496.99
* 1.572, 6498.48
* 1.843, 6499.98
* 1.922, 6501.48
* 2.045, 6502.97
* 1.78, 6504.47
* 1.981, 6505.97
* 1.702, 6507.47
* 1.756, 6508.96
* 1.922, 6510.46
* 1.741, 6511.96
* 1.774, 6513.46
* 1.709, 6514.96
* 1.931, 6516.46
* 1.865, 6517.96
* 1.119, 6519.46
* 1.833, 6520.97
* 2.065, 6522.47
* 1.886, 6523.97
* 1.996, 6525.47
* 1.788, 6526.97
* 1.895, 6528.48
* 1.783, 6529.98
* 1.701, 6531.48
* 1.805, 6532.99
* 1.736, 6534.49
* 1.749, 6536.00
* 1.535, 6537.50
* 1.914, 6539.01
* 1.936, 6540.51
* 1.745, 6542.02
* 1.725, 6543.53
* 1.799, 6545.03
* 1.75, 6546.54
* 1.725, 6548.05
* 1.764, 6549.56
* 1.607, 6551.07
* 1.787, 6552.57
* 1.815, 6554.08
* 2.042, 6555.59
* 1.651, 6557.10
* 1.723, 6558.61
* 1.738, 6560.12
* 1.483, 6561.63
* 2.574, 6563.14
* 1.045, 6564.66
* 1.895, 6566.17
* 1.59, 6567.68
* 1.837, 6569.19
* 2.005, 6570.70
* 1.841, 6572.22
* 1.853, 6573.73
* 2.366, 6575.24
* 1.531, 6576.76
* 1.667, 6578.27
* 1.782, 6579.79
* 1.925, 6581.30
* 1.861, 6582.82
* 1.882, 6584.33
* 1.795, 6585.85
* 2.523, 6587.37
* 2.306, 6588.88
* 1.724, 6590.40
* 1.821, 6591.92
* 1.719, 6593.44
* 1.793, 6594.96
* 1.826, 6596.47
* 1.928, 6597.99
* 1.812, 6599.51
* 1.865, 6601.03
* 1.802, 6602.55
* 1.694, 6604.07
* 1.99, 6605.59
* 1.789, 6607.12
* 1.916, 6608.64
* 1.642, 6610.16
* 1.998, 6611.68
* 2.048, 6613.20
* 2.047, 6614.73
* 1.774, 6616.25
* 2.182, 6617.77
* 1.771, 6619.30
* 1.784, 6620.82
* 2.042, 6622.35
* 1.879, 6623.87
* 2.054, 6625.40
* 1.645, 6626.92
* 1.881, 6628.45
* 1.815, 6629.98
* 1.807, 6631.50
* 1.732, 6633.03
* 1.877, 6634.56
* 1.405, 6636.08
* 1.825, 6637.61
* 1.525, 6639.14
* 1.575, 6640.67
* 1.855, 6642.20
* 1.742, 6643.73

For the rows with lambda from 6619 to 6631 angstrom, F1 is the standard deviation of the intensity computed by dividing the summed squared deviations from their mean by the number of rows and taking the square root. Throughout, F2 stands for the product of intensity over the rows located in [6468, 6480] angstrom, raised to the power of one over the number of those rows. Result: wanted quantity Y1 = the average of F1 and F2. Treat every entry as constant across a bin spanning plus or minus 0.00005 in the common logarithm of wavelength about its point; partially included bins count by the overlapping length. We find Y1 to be 0.98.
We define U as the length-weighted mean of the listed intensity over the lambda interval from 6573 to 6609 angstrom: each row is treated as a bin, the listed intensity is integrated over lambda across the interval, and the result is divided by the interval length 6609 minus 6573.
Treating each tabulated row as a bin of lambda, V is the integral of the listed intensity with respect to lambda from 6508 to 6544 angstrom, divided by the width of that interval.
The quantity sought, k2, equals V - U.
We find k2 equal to -0.09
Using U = 1.88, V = 1.79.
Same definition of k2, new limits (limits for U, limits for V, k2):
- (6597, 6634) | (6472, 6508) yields -0.06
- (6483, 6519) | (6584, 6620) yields 0.11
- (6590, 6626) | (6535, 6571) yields -0.11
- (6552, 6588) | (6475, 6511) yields -0.04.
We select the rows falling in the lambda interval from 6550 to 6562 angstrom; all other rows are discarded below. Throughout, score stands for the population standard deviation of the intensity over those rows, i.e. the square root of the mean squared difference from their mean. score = 0.15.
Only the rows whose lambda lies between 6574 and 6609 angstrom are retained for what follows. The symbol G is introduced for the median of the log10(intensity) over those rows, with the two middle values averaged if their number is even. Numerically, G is 0.260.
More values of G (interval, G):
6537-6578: 0.246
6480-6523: 0.262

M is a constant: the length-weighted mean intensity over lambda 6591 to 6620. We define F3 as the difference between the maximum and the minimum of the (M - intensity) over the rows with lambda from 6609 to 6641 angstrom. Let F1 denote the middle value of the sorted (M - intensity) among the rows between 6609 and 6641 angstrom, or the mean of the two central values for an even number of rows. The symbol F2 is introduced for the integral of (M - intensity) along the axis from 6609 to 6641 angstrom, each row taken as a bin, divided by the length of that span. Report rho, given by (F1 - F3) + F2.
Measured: -0.69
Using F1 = 0.048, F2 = 0.035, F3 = 0.78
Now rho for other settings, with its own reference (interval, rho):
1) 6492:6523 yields -0.77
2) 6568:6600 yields -0.99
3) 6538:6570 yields -1.32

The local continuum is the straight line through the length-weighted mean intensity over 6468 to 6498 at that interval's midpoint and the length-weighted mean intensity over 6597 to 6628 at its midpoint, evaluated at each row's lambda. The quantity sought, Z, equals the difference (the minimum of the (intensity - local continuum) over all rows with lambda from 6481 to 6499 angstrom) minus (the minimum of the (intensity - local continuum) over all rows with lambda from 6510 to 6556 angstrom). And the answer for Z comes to 0.3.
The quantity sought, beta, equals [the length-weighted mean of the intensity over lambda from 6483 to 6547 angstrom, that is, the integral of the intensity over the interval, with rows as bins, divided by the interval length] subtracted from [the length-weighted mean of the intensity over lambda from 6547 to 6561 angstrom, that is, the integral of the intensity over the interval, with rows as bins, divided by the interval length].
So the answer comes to -0.03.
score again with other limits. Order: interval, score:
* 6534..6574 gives 0.24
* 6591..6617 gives 0.12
